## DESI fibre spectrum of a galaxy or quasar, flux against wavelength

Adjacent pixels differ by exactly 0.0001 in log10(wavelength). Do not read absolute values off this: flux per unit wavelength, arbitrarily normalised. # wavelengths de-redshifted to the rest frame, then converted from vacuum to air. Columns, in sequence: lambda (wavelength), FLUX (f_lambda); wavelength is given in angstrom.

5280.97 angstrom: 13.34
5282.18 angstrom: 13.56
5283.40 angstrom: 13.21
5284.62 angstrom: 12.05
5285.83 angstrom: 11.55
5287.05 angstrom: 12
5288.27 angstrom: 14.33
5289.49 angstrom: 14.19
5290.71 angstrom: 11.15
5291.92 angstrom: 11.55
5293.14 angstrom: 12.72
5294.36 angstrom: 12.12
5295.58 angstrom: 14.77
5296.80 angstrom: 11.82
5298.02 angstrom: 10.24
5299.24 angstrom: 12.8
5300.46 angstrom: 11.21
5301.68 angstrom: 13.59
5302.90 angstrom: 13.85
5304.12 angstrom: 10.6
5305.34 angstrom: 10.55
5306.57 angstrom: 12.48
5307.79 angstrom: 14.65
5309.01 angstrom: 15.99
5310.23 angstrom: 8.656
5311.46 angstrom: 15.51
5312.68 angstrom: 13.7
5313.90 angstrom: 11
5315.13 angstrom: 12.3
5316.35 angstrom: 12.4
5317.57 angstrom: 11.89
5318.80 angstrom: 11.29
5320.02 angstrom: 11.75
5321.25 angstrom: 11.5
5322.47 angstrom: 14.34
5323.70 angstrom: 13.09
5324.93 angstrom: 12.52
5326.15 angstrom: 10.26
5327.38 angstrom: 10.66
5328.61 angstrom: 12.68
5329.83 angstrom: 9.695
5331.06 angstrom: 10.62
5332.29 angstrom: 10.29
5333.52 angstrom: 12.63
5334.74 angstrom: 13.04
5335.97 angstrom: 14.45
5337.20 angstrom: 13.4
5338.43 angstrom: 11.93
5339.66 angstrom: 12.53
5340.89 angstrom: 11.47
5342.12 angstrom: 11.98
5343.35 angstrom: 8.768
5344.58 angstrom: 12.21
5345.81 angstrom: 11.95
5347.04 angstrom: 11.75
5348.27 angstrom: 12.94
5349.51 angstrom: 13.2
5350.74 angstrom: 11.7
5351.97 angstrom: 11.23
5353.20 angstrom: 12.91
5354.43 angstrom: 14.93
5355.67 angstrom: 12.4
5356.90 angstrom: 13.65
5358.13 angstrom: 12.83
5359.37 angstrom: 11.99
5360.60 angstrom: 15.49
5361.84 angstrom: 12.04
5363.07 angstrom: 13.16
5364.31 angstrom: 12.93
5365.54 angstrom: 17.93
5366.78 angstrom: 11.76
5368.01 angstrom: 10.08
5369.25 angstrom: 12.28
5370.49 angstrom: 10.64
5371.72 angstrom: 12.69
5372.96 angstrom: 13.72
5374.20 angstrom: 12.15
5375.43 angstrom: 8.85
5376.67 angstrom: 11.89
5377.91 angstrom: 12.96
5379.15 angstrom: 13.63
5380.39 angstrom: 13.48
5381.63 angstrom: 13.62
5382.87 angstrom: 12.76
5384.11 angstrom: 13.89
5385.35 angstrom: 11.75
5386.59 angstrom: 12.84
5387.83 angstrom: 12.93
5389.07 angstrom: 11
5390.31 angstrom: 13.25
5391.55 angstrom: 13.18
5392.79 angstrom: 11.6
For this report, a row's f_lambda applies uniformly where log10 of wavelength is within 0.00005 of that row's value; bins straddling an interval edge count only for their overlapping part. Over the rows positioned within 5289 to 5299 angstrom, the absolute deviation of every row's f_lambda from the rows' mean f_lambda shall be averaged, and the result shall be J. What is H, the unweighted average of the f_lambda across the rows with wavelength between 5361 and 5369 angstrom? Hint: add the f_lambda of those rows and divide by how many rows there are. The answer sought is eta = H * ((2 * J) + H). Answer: 199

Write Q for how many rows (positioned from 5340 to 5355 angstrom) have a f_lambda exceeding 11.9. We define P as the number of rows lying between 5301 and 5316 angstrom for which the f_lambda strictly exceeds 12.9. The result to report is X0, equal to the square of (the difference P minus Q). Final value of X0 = 1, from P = 6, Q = 7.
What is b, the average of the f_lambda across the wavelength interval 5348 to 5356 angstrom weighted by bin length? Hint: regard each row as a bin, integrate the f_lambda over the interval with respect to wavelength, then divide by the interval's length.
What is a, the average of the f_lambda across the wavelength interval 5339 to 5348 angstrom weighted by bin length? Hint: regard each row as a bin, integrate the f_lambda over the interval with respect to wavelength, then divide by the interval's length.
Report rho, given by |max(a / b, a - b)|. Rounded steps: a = 11.6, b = 12.8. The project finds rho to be 0.91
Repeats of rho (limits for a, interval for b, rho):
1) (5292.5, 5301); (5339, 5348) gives 1.06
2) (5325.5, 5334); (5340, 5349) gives 0.94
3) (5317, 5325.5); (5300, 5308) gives 1.00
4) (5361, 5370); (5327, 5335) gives 1.58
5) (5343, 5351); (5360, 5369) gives 0.89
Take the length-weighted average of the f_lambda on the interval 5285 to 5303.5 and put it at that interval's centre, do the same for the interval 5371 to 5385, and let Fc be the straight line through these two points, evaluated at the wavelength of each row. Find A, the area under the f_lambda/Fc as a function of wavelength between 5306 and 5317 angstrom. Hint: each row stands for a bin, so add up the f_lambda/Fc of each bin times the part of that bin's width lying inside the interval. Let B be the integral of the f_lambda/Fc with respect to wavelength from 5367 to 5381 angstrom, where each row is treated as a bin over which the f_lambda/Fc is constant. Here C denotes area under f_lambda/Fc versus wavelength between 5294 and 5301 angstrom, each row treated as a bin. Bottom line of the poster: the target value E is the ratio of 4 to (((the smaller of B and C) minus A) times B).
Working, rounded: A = 11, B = 13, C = 7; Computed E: -0.066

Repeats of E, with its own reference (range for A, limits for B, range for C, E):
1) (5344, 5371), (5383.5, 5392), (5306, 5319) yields -0.025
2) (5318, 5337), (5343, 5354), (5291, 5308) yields -0.050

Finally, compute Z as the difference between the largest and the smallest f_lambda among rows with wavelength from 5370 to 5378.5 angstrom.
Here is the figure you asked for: 4.9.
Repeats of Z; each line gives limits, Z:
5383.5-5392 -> 2.9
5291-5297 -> 3.2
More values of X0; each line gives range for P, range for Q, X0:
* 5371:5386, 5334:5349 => 9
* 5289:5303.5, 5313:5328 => 1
